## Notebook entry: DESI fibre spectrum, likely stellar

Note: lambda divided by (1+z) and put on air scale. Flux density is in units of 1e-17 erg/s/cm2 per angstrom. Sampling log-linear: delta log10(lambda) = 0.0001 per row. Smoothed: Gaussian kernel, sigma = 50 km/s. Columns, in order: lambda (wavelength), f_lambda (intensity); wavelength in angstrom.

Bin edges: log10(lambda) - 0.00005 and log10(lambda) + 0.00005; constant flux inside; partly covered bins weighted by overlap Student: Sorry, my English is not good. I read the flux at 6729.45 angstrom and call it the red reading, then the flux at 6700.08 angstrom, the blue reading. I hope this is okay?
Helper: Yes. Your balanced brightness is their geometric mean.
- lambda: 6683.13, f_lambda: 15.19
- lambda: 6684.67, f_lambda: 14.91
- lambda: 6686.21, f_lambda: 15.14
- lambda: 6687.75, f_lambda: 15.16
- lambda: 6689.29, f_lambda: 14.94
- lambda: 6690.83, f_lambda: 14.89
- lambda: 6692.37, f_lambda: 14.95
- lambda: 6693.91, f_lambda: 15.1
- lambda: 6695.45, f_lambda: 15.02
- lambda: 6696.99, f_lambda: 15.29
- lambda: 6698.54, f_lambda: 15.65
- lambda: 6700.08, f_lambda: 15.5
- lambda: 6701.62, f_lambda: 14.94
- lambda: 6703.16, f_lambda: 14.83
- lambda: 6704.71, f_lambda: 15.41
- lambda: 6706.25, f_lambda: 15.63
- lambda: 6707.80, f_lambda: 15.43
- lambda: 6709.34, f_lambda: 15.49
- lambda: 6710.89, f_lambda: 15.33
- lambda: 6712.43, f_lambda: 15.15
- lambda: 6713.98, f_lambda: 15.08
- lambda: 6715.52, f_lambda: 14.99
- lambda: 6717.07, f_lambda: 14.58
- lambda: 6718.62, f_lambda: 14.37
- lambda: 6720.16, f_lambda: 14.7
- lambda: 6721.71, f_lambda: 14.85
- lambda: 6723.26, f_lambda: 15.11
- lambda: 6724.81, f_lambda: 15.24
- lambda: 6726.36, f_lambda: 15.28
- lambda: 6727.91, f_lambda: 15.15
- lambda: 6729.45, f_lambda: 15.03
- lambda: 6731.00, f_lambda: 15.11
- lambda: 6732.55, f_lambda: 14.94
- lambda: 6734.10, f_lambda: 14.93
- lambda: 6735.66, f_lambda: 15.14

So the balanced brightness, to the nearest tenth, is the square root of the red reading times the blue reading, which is 15.3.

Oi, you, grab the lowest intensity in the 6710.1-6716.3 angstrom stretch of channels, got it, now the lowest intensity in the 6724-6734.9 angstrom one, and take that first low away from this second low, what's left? -0.1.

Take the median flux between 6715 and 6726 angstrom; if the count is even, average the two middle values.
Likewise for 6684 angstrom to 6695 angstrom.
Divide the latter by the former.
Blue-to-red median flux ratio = 1.01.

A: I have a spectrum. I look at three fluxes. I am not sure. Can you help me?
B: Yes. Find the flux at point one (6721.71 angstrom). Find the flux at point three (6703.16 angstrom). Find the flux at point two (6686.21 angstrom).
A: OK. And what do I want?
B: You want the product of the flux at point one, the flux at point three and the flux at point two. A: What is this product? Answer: 3334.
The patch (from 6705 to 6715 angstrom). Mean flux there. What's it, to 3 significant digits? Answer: 15.4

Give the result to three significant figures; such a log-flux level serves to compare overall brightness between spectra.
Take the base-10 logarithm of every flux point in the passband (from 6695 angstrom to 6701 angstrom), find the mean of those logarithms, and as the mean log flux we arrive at 1.19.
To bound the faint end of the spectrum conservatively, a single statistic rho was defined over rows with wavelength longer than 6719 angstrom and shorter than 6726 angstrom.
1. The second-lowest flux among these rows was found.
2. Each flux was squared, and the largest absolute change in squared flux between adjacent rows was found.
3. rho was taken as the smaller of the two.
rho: 7.8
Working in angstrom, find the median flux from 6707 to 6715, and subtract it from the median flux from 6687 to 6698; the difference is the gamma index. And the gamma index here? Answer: -0.3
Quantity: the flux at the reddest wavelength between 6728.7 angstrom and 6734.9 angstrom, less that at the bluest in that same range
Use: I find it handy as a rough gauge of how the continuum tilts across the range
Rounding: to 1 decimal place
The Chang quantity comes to -0.1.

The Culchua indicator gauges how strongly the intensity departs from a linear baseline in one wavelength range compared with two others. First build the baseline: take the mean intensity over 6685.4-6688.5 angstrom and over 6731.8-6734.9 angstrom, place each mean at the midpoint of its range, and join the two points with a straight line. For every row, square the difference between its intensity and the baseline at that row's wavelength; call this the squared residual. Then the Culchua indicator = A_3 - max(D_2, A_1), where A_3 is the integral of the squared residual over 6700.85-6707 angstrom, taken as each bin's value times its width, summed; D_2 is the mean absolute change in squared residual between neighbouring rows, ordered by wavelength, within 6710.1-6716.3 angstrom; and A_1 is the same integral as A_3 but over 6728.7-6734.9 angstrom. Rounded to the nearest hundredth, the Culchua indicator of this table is 0.75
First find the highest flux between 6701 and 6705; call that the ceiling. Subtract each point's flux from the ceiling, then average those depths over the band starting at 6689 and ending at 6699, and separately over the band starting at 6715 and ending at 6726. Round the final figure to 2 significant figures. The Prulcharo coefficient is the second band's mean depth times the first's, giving 0.17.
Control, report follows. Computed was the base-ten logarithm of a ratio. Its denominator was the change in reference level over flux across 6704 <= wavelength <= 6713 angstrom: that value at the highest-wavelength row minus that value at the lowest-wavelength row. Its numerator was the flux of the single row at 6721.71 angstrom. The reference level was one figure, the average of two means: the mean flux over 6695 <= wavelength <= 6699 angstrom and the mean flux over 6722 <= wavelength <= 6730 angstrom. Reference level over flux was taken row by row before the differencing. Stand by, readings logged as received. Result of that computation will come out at 2.94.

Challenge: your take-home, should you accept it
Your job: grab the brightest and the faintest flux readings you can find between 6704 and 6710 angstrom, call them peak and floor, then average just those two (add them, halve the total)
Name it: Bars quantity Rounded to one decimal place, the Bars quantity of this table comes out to 15.5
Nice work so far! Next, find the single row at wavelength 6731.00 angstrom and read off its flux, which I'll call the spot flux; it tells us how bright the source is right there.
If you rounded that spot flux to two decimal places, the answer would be 15.11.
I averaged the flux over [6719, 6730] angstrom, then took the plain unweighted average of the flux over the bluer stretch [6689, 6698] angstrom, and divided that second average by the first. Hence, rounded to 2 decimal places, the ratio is 1.00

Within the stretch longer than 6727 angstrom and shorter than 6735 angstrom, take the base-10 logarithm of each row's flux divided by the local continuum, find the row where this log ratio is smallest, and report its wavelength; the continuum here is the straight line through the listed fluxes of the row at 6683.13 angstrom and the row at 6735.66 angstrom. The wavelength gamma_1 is 6734.10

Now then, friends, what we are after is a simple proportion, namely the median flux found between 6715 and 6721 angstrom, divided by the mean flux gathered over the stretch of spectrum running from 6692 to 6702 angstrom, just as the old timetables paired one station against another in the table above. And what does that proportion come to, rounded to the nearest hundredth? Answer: 0.96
